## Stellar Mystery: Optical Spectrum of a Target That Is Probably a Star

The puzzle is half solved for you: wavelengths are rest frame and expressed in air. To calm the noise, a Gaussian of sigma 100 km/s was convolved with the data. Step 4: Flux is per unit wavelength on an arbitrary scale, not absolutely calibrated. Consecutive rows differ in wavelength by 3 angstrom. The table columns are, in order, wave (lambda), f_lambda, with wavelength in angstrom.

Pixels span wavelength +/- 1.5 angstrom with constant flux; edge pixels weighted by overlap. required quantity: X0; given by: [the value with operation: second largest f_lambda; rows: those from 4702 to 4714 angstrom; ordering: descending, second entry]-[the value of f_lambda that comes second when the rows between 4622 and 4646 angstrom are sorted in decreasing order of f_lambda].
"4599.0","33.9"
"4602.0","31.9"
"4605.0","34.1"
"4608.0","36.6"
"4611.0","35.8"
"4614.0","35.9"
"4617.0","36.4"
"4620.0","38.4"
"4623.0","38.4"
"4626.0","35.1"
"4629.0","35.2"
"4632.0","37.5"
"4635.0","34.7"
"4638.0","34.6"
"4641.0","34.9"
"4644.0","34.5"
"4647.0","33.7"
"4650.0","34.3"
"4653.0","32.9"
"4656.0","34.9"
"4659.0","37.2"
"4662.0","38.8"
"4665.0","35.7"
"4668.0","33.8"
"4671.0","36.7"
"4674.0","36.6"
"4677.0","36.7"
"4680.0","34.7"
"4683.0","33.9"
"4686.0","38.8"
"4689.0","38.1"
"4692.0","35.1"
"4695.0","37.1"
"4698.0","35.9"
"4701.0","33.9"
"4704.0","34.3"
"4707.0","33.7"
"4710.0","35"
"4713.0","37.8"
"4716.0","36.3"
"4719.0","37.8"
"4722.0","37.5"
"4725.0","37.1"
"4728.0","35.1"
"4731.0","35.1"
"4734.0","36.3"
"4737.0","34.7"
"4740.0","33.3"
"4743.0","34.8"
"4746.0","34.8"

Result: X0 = -2.5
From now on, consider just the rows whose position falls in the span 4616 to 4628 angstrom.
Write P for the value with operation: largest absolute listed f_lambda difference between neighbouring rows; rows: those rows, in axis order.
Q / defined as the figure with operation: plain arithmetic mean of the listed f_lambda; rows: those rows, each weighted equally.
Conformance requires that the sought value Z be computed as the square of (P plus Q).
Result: 1630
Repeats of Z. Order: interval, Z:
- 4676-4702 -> 1675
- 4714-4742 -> 1437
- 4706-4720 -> 1515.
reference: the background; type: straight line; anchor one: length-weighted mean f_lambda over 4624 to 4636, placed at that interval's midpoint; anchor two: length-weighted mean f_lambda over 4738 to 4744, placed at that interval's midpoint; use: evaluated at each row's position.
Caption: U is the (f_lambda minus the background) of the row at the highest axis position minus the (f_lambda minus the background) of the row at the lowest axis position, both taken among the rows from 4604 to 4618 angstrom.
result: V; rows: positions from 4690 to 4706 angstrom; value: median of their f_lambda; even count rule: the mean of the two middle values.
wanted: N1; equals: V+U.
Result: 37.6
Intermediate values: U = 2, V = 35.1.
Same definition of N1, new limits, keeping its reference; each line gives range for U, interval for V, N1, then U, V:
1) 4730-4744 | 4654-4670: 35.6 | 0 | 35.7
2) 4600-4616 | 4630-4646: 38.9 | 4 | 34.7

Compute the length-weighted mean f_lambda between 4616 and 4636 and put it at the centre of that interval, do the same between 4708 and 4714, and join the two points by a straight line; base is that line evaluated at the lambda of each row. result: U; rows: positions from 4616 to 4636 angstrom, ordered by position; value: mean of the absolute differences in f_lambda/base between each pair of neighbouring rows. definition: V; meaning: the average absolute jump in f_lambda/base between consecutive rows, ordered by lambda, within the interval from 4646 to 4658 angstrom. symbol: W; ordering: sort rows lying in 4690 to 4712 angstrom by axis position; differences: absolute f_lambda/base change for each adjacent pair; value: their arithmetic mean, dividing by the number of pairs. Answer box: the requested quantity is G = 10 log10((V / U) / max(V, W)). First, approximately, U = 0.048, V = 0.037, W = 0.035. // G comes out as 13.2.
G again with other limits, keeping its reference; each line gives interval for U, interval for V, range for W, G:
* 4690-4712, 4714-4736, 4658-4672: 10.4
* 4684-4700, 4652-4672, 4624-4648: 13.2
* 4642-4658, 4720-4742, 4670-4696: 13.0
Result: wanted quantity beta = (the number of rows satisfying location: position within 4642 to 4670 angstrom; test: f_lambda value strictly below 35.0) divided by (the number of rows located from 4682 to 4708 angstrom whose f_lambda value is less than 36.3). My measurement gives 1.0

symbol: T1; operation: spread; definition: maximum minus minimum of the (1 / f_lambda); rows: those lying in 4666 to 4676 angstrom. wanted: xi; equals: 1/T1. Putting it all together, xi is 428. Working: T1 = 0.0023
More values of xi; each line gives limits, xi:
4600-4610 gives 248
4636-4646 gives 3010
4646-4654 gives 806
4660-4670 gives 262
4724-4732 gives 651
